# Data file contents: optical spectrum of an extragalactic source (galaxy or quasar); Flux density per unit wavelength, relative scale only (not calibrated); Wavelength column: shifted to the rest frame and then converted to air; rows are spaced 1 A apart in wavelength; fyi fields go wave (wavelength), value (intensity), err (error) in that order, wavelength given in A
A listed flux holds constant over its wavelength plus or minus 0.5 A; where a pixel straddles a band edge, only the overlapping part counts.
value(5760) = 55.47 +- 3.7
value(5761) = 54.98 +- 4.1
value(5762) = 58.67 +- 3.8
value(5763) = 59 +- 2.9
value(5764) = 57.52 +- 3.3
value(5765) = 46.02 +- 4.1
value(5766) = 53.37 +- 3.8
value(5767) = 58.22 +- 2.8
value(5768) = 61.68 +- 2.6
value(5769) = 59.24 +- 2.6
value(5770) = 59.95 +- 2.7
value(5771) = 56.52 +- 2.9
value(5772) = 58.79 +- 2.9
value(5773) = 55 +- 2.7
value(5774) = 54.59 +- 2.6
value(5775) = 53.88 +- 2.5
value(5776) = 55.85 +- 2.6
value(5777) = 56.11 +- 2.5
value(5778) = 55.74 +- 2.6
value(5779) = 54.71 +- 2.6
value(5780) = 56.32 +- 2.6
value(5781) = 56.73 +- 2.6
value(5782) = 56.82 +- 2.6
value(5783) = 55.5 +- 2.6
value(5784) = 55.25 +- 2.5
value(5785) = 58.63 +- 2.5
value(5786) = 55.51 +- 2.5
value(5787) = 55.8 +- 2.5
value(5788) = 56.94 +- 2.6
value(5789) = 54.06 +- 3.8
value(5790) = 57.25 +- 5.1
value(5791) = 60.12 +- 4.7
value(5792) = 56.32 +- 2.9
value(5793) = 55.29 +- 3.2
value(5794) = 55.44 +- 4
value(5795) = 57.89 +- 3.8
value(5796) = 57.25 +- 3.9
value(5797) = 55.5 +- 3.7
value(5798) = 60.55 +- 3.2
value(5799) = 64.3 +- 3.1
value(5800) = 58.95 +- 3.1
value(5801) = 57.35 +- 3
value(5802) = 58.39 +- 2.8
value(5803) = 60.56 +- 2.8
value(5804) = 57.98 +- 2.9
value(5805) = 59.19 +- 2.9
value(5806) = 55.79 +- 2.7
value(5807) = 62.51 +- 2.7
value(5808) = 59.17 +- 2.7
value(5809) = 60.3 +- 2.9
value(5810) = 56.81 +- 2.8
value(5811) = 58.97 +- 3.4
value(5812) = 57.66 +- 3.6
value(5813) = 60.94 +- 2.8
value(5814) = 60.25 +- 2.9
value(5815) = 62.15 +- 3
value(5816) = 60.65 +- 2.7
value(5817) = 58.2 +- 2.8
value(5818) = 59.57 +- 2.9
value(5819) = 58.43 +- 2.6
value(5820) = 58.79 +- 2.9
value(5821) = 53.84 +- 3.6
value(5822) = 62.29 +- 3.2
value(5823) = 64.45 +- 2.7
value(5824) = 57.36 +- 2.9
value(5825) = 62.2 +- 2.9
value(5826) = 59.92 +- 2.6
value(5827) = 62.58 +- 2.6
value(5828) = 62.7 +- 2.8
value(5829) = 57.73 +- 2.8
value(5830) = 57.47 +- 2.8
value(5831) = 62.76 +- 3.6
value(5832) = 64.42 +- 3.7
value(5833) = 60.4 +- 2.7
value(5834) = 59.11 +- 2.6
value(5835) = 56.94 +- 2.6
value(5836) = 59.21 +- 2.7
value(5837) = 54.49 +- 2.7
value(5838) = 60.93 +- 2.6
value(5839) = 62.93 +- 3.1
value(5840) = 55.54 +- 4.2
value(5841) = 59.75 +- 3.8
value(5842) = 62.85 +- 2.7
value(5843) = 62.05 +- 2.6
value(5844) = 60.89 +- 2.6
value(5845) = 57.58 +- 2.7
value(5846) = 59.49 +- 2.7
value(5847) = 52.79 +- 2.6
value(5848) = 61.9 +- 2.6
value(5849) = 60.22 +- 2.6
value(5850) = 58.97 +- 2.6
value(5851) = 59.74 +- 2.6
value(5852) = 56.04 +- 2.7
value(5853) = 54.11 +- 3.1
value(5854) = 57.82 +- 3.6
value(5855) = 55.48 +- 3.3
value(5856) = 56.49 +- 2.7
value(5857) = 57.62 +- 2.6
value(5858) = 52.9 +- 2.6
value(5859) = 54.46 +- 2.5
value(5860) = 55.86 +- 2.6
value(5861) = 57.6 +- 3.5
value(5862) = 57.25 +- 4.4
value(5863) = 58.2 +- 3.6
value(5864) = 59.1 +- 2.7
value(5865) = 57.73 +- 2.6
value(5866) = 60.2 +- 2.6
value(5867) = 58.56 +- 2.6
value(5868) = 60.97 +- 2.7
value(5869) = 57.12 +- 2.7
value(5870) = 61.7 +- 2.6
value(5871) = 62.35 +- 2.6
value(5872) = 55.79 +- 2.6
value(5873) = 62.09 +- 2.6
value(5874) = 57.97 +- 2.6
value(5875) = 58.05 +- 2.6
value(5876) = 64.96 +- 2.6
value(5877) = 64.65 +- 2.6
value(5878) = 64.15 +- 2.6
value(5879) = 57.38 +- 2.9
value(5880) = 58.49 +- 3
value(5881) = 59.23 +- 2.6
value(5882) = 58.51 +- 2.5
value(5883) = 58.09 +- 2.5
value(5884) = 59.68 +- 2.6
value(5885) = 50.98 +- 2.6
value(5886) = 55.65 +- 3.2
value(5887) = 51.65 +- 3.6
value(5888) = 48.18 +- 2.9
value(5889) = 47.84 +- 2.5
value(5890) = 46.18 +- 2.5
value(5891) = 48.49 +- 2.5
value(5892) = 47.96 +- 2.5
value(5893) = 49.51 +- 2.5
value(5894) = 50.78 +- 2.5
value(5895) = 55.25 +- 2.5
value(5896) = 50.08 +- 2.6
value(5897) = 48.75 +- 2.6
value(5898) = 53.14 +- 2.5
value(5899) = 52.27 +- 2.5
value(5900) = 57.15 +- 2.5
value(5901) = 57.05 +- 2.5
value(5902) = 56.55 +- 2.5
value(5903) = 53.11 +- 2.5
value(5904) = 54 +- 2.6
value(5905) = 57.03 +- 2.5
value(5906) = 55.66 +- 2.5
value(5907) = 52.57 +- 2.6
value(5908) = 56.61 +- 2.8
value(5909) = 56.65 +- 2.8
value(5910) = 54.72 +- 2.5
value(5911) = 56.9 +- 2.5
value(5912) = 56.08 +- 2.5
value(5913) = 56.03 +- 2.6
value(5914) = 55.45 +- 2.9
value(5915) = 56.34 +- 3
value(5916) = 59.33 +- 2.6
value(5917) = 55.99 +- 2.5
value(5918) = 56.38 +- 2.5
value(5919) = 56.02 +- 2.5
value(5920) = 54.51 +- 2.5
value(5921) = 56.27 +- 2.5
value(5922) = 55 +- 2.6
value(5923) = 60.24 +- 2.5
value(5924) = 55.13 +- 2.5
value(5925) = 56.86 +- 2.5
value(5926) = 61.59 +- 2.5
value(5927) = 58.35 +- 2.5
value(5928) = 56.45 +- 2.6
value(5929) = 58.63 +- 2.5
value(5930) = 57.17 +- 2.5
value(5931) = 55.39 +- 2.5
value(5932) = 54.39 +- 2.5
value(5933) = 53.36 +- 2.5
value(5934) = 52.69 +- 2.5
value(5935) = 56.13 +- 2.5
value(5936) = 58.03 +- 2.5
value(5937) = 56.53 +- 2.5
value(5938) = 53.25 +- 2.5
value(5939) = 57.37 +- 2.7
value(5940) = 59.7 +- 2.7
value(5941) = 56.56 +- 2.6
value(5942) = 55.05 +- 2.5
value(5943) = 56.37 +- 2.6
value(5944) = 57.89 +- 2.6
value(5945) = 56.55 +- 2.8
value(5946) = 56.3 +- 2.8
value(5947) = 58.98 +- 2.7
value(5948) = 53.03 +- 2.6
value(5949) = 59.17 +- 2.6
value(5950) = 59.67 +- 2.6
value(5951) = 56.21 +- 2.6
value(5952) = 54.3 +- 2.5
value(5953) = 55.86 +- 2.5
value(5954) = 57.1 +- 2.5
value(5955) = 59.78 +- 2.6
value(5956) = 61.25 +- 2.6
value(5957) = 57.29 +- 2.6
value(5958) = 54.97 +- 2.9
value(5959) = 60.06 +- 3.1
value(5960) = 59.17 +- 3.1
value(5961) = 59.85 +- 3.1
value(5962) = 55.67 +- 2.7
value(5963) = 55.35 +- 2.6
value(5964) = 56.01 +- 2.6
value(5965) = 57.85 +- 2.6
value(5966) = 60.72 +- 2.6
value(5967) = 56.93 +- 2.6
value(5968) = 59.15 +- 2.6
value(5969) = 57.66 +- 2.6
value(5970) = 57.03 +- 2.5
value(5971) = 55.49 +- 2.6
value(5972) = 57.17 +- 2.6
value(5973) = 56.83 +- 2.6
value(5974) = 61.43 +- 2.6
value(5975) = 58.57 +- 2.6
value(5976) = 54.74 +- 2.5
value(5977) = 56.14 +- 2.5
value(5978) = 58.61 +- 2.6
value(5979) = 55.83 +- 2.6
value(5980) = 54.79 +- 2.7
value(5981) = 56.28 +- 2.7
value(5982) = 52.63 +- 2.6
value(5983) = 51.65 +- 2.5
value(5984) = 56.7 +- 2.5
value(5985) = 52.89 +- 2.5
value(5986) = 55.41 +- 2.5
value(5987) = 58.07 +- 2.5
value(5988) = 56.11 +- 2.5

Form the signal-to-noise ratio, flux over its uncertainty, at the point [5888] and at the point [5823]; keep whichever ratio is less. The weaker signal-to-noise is 16.6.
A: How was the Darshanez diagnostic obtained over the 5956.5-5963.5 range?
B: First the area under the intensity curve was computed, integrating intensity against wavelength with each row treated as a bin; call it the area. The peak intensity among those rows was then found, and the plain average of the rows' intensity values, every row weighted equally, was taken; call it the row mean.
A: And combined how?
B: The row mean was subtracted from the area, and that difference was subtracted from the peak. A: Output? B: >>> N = -285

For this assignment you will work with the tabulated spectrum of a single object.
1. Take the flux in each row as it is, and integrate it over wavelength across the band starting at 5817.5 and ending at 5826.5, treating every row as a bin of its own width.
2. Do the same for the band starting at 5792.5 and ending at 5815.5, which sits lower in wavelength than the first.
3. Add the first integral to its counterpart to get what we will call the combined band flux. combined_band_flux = 1890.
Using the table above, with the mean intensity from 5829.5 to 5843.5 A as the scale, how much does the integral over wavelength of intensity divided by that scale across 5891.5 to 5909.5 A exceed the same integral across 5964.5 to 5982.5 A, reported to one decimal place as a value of -1.1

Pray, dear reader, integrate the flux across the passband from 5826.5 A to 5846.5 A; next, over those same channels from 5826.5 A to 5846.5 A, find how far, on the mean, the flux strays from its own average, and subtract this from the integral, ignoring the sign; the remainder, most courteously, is 1198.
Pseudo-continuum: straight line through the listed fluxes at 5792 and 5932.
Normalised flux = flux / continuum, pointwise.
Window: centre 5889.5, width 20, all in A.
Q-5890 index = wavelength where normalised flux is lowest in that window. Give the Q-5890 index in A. 5890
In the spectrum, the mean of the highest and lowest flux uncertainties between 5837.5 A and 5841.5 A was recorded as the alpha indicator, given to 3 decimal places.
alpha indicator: 3.400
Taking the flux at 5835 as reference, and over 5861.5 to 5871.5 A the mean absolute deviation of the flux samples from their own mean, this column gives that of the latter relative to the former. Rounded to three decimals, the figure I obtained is 0.028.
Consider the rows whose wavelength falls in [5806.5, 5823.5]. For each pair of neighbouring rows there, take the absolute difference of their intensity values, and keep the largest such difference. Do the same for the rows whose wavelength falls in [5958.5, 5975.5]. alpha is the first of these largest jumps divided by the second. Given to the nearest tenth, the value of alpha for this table 1.8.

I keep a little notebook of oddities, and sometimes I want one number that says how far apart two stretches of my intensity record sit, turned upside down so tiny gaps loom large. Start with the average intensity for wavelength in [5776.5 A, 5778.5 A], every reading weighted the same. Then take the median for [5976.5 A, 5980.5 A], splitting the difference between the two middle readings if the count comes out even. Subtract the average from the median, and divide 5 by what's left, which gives 83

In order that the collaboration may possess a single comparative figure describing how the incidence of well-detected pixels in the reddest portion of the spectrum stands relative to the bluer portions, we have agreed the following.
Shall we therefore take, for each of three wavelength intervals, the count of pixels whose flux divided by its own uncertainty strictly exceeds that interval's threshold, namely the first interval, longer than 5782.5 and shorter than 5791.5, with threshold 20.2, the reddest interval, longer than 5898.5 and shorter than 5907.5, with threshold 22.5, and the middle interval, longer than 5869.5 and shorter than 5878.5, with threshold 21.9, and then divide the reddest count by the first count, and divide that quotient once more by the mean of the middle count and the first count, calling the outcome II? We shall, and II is 0.10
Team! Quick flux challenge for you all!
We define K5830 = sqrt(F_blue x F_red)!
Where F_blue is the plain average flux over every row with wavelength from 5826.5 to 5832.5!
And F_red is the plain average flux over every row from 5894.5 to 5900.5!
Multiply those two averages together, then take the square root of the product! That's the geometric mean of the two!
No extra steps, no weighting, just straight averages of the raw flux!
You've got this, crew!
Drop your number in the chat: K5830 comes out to 56.9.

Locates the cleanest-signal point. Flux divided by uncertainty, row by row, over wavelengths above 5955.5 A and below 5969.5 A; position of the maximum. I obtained 5956 A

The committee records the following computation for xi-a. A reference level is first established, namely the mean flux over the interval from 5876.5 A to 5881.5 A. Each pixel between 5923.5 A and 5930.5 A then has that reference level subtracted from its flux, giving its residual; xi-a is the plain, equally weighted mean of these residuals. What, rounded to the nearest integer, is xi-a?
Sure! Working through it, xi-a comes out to -3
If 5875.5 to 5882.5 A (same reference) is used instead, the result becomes 0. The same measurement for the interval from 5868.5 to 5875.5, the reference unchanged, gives -1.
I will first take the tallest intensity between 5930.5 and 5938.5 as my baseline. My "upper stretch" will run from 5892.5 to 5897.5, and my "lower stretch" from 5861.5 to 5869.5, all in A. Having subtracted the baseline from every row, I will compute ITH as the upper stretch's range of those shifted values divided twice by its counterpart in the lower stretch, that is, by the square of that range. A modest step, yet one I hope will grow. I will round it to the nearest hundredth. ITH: 0.44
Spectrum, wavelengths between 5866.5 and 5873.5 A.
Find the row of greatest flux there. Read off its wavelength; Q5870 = 5871 A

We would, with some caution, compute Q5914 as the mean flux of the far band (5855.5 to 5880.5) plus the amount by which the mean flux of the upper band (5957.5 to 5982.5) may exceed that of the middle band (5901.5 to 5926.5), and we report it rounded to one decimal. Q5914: 59.8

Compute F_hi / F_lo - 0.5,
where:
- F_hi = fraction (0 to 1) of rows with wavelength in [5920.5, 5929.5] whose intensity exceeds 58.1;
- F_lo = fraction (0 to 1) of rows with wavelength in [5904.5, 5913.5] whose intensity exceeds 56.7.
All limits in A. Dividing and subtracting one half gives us 1.50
